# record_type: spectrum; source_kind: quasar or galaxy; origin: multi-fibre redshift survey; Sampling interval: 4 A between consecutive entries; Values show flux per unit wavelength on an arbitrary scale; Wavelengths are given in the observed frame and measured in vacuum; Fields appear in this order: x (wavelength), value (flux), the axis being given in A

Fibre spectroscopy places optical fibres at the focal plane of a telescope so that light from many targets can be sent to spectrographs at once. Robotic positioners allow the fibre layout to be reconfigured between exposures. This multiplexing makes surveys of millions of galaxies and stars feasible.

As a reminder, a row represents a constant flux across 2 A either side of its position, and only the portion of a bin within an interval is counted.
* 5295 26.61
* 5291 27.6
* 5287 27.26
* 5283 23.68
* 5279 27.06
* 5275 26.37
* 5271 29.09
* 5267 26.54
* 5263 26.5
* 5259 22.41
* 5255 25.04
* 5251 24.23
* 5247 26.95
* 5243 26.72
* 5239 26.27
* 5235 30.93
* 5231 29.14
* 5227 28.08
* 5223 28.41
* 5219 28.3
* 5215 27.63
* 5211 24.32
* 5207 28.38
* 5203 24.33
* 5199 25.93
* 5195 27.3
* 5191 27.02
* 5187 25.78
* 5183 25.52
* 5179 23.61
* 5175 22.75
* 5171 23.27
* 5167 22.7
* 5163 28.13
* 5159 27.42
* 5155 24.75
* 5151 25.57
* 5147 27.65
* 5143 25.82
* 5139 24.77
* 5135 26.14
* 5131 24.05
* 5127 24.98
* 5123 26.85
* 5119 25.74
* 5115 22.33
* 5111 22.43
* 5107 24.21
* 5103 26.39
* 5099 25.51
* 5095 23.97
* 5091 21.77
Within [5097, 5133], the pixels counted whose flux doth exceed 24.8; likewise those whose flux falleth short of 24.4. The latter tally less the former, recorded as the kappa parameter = -1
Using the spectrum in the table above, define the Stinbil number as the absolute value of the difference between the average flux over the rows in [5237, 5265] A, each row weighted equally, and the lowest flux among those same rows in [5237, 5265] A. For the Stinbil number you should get 3.0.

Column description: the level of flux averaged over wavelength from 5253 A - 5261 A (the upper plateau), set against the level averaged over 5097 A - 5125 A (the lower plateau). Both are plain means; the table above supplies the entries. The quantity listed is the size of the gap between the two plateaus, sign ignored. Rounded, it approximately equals 1.1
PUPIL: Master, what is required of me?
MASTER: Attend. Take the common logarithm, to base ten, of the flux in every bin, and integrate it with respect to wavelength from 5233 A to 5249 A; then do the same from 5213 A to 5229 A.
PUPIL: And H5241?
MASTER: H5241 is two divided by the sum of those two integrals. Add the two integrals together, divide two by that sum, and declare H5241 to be 0.0432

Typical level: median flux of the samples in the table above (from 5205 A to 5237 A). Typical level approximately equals 28.3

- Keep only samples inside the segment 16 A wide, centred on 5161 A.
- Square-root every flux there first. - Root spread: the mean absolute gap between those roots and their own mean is 0.20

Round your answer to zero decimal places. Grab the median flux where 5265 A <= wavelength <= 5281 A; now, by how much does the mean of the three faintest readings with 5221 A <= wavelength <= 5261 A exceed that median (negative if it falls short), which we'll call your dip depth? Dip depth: -3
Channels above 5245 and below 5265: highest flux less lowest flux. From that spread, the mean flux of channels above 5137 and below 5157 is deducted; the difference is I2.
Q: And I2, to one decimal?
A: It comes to -21.2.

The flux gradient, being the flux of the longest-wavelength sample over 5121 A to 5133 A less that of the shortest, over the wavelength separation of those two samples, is -0.35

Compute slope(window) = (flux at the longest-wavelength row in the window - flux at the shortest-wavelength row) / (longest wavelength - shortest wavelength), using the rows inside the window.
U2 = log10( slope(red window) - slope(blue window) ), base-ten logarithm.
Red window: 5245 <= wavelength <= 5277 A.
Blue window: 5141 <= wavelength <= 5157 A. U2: -1.2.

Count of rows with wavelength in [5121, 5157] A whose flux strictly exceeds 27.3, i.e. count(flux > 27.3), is 1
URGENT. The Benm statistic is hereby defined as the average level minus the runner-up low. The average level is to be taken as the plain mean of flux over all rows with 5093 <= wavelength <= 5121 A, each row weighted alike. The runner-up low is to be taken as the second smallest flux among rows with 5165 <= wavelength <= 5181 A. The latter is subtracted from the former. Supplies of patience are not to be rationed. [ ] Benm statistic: 1.6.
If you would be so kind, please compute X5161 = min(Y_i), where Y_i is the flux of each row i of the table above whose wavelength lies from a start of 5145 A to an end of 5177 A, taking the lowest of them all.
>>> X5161 22.7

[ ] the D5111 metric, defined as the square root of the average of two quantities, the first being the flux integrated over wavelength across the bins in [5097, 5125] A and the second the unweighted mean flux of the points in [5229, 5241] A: 19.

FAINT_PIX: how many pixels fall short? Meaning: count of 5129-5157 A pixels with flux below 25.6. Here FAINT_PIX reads 4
